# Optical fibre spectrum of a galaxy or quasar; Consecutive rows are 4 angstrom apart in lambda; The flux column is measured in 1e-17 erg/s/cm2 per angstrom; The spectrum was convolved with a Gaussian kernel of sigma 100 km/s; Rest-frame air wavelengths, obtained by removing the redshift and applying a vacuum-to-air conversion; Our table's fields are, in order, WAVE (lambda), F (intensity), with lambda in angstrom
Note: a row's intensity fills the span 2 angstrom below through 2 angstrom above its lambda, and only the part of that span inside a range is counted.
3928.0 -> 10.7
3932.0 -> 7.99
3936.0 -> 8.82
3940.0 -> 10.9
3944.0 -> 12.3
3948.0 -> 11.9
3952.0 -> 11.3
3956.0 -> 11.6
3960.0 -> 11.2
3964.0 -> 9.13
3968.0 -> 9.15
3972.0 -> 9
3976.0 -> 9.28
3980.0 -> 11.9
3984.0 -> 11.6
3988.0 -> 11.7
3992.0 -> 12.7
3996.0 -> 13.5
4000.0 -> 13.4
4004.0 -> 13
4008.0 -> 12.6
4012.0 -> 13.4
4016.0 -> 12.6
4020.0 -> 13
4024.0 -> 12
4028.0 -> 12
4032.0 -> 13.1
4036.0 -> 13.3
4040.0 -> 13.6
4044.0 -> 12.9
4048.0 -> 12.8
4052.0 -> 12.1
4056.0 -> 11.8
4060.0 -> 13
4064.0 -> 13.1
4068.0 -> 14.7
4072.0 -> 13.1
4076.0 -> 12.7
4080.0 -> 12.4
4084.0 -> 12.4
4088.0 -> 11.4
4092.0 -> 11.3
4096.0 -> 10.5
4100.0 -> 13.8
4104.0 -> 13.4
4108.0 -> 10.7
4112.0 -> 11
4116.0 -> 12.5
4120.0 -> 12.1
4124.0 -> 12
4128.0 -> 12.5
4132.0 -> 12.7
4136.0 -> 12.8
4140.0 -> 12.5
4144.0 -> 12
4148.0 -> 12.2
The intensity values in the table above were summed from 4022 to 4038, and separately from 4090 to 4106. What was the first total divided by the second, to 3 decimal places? 1.029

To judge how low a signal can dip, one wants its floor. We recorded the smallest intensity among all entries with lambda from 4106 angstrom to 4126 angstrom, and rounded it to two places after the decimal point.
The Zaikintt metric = 10.70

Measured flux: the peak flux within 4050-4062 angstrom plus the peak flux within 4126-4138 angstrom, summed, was 25.8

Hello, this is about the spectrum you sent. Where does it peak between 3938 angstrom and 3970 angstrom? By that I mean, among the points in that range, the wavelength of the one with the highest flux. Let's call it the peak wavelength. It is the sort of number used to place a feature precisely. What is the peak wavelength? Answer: 3944.0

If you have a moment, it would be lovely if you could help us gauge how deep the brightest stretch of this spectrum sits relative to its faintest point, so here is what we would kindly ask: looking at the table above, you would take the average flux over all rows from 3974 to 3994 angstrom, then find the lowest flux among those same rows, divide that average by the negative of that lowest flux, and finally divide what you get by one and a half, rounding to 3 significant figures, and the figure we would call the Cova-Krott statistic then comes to -0.822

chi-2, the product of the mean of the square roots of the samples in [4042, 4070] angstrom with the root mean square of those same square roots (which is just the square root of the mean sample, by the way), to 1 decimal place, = 12.9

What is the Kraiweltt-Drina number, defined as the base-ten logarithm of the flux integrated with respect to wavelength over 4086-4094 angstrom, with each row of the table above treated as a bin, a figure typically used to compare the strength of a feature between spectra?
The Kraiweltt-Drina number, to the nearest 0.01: 1.96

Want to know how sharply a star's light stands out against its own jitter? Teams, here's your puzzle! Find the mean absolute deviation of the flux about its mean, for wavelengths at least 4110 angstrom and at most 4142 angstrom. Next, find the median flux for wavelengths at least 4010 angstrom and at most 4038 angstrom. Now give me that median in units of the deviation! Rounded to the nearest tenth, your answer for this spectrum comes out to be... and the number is 30.8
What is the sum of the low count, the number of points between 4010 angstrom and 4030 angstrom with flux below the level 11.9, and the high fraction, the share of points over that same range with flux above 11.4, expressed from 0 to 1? 1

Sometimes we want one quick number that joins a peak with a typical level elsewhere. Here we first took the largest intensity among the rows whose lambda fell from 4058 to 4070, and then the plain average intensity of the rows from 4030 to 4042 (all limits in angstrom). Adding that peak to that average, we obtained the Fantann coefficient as 28.0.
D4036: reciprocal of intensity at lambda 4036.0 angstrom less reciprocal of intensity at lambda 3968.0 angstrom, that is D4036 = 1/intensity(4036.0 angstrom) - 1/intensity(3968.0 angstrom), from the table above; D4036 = -0.034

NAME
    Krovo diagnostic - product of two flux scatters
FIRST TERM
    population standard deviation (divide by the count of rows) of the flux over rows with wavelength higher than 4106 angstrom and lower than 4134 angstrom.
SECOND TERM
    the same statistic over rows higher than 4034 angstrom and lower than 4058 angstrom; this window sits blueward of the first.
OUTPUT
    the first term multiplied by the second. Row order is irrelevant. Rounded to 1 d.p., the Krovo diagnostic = 0.5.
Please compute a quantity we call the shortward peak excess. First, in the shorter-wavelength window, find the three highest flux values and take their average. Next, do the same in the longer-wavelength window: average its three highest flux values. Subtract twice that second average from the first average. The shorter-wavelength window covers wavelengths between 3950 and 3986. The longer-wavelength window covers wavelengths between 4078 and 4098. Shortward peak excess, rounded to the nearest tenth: -12.4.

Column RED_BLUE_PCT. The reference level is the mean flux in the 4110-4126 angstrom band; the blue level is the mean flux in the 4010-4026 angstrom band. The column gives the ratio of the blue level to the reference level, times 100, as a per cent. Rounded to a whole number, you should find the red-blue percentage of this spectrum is 107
